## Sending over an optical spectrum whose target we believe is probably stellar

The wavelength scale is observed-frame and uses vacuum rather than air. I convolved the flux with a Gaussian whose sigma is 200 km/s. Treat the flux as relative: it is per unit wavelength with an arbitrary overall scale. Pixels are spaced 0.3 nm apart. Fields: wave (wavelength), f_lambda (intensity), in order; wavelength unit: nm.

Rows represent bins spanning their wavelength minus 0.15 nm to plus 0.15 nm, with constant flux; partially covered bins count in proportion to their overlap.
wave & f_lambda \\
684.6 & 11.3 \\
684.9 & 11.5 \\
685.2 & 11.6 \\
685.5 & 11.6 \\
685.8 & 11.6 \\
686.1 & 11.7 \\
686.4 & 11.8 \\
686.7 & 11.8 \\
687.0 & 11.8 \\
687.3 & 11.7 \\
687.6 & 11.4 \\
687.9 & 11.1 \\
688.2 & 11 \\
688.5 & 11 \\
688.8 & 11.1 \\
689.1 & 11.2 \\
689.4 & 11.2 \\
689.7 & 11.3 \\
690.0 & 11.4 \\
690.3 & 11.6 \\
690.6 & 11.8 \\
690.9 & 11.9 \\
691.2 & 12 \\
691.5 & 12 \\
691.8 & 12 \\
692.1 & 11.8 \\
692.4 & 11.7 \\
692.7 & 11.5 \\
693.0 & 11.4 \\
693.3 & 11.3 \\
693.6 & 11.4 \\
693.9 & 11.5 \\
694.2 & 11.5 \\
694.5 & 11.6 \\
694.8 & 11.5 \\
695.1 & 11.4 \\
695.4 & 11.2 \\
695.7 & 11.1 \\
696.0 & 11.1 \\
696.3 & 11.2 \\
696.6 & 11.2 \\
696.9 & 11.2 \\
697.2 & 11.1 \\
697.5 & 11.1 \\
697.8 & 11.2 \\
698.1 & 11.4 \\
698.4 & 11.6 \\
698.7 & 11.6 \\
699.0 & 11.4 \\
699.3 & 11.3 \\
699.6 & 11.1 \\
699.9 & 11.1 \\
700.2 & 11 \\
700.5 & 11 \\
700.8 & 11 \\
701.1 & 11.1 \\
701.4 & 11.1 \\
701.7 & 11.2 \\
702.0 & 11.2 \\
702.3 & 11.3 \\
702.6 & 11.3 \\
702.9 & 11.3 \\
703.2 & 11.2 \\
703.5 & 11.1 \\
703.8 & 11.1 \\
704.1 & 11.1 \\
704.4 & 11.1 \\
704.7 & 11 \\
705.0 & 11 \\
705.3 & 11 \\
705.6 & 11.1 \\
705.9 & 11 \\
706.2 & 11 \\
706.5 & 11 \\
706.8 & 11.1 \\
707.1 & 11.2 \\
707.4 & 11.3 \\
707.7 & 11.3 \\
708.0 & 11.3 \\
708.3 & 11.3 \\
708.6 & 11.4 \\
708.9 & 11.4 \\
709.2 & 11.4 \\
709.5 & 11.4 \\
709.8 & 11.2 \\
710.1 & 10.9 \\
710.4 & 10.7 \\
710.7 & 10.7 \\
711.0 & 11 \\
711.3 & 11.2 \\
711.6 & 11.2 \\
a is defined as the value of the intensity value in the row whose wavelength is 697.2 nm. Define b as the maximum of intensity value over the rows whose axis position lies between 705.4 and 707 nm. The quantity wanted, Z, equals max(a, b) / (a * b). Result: 0.0901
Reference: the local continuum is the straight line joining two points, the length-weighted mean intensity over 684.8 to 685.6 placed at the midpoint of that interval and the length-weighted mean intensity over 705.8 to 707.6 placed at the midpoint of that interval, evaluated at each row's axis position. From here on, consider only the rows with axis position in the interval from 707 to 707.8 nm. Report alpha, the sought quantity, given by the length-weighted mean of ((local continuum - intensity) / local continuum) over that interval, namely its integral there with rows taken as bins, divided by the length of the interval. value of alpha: -0.016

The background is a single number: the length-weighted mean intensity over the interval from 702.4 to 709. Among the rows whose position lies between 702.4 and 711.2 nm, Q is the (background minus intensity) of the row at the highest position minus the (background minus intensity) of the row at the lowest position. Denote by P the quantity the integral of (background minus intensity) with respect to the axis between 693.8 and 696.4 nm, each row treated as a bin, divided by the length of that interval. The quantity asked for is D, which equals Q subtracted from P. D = -0.48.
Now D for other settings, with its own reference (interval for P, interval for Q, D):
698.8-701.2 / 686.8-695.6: -0.57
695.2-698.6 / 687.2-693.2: -0.36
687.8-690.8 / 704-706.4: -0.22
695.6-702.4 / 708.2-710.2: -0.44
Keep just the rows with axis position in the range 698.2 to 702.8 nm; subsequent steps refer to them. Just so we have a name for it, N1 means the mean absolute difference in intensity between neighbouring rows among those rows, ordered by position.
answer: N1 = 0.06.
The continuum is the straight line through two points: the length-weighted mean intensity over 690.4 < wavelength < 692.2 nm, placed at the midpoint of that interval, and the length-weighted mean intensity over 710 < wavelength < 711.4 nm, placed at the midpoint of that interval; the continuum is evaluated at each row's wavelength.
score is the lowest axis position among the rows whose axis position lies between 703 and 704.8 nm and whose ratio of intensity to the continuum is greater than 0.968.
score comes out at 703.2 nm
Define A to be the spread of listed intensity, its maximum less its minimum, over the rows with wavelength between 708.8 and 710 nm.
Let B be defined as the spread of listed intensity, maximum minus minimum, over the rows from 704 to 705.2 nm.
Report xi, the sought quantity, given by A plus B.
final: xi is 0.30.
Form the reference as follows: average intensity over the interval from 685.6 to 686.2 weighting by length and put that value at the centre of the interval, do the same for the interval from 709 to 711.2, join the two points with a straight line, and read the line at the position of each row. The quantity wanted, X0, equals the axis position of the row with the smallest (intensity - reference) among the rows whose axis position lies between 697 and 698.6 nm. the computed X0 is 697.2 nm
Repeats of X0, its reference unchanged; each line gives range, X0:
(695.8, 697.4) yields 696.0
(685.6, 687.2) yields 685.8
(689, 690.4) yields 689.1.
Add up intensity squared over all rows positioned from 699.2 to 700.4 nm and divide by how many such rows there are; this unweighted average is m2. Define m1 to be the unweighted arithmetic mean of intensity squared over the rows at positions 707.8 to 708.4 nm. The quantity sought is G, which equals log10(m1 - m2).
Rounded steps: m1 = 128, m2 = 123.8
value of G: 0.59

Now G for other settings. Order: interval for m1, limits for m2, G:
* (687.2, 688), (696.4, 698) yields 0.74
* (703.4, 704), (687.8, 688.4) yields 0.04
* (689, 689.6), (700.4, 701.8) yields 0.43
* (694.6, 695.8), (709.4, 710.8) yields 0.85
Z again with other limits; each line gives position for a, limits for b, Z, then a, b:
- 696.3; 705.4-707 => 0.0901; 11.2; 11.1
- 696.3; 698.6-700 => 0.0893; 11.2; 11.6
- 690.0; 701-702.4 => 0.0885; 11.4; 11.3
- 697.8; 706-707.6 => 0.0893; 11.2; 11.3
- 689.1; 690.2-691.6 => 0.0893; 11.2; 12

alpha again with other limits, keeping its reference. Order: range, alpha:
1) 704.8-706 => 0.010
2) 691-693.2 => -0.030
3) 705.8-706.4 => 0.011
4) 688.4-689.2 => 0.034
